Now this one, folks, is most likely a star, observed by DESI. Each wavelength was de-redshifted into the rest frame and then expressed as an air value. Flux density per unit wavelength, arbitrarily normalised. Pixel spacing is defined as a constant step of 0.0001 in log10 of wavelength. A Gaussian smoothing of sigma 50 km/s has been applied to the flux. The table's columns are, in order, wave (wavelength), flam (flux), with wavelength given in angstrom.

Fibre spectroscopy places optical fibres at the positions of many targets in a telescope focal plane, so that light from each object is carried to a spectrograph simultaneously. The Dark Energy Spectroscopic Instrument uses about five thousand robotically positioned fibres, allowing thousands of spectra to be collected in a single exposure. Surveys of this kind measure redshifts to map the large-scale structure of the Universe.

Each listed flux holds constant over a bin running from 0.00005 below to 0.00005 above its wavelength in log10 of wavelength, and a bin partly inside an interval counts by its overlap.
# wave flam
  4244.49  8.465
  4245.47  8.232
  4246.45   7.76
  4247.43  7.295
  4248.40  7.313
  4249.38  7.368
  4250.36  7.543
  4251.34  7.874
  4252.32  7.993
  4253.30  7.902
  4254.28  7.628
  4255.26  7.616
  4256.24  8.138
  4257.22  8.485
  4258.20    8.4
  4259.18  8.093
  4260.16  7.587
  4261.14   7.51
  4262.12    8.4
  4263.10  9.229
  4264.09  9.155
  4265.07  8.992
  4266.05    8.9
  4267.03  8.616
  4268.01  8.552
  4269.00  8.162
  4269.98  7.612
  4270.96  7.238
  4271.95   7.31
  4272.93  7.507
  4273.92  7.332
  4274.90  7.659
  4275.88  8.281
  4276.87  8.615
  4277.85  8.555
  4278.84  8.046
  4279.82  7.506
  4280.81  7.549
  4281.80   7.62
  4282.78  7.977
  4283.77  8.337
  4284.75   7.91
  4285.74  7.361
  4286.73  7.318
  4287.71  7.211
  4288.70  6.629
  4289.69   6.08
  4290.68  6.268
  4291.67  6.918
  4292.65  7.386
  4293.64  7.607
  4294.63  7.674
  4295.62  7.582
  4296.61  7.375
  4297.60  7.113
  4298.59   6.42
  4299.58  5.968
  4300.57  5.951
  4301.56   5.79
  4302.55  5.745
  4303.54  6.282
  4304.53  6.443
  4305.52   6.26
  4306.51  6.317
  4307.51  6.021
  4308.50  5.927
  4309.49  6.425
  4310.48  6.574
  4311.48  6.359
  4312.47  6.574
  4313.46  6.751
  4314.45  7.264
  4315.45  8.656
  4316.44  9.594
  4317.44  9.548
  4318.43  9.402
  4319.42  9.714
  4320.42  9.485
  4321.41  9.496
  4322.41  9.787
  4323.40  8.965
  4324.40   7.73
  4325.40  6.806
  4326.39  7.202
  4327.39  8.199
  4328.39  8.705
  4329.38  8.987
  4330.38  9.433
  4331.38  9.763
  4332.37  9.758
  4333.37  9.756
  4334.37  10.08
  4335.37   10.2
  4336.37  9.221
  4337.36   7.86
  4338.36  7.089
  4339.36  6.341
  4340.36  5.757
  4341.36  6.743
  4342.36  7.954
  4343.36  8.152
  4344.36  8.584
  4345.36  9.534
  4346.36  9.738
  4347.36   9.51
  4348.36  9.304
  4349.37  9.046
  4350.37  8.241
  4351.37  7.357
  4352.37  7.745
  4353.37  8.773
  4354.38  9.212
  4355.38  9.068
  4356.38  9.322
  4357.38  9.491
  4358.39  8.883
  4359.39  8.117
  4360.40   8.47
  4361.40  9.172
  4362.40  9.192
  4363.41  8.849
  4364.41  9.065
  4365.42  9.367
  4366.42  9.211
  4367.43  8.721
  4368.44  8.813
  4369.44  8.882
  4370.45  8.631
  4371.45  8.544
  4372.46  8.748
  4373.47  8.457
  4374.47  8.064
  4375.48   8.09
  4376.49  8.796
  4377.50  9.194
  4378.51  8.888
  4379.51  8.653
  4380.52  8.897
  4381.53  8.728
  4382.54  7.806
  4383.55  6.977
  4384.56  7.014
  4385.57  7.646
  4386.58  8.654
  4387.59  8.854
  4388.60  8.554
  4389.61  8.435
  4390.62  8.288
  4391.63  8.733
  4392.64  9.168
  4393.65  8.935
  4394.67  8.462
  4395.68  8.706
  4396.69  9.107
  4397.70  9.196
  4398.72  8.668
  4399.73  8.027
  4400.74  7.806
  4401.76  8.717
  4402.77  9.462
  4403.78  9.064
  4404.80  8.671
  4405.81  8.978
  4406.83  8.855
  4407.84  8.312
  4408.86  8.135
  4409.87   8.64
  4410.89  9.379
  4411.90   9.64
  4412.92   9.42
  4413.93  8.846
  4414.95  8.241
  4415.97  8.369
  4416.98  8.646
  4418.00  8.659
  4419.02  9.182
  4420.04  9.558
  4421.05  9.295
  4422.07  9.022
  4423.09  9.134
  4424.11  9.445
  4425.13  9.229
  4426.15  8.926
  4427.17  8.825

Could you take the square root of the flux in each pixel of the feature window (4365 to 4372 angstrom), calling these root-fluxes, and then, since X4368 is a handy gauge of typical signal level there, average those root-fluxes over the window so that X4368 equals 2.98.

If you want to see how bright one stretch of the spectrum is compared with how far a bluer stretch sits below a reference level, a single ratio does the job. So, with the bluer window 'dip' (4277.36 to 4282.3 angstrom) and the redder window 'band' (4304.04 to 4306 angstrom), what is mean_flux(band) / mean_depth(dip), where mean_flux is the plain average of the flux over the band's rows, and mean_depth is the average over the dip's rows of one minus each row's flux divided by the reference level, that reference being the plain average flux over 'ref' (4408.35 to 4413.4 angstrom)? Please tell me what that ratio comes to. 48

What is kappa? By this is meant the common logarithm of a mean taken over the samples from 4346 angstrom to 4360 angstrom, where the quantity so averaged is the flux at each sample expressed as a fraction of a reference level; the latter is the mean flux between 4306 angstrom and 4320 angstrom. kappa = 0.07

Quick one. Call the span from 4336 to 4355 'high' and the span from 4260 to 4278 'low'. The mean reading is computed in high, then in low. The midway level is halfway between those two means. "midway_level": 8.2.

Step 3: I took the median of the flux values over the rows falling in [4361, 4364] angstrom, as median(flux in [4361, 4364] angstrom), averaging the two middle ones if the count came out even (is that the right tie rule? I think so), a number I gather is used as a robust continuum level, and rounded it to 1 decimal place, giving 9.2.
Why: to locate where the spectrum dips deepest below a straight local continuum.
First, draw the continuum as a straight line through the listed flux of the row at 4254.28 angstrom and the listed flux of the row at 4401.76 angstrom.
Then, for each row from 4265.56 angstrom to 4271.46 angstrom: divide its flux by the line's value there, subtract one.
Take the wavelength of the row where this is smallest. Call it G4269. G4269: 4270.96 angstrom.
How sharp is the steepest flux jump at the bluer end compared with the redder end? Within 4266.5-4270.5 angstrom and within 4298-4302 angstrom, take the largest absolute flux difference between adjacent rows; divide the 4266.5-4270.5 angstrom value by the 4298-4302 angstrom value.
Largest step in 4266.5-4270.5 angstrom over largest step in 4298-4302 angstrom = 1.2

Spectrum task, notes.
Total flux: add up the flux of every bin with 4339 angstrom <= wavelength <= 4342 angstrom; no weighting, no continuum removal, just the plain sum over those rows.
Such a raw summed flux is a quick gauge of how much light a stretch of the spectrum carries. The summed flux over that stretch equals 19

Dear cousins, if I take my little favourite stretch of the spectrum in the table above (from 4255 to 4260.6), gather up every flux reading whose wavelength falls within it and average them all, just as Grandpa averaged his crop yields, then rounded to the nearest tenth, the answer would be 8.1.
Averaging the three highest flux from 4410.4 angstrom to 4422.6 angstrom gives 9.5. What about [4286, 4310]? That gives 7.6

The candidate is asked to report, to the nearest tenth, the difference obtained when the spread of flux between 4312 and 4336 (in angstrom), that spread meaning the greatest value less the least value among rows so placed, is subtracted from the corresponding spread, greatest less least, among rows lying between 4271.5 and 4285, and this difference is -2.3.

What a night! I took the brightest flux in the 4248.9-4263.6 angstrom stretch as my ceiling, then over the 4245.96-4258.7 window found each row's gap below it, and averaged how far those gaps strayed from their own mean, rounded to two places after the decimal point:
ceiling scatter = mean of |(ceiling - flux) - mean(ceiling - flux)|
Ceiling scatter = 0.31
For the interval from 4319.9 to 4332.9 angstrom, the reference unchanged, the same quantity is 0.82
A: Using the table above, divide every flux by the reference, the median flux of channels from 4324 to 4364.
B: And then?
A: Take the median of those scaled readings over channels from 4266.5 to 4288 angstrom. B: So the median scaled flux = 0.86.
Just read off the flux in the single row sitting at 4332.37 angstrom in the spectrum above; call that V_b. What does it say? 9.758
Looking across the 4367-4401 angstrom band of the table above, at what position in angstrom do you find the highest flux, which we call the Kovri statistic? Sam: 4397.70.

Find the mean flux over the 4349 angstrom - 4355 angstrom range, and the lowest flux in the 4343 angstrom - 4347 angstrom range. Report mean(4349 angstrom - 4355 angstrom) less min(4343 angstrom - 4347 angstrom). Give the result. 0.2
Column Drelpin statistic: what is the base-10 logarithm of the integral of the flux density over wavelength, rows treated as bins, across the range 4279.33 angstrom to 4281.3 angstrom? 1.17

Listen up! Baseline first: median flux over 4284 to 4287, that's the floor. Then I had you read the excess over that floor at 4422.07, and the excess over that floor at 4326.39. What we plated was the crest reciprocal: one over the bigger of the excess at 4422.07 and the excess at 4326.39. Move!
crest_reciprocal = 0.60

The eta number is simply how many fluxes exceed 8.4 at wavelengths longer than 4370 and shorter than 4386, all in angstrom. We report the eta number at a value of 10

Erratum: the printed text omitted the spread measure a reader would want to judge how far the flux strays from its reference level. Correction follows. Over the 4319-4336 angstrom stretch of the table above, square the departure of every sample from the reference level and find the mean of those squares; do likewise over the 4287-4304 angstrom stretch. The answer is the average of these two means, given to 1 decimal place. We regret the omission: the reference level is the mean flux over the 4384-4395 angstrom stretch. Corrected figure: 2.4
